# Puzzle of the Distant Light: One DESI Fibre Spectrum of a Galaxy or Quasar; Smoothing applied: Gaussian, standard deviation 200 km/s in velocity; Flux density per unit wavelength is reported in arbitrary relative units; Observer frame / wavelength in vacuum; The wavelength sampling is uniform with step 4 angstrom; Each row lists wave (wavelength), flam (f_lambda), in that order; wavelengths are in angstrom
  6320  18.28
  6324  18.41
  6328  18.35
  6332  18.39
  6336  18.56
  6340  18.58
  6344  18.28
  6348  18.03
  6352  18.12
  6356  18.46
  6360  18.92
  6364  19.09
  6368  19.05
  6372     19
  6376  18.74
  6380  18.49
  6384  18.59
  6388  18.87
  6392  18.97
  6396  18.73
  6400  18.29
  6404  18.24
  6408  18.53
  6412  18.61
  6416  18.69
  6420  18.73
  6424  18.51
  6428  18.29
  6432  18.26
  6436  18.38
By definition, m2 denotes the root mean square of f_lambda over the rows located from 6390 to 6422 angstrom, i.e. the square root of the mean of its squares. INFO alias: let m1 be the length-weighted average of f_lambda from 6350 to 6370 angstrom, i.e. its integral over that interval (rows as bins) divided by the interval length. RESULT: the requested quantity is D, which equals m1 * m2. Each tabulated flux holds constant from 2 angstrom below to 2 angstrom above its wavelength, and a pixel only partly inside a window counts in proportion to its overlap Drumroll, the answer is 348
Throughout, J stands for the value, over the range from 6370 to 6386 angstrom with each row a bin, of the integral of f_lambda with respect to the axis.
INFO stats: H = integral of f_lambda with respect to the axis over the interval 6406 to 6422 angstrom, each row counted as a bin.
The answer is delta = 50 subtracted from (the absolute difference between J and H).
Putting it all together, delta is -49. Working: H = 298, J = 299.3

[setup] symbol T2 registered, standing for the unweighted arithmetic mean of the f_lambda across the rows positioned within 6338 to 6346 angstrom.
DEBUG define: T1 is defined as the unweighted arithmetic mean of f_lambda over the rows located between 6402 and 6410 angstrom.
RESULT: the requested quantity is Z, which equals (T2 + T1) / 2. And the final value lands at 18.4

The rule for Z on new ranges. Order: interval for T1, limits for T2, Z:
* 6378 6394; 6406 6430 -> 18.6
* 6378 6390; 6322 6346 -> 18.5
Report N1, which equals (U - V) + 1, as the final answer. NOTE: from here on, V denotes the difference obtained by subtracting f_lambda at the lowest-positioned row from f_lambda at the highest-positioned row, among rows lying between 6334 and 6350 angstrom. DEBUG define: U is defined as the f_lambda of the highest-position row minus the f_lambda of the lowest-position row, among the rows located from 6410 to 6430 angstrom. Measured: 1.2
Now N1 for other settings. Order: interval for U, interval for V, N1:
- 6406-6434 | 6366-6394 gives 0.8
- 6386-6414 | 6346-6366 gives -0.3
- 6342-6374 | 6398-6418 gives 1.3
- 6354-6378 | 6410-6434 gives 1.6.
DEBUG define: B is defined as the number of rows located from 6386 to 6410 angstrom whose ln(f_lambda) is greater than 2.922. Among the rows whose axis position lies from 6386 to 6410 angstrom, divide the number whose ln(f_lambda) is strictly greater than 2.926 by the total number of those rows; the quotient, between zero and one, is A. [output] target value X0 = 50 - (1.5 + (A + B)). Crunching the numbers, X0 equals 45.0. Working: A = 0.50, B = 3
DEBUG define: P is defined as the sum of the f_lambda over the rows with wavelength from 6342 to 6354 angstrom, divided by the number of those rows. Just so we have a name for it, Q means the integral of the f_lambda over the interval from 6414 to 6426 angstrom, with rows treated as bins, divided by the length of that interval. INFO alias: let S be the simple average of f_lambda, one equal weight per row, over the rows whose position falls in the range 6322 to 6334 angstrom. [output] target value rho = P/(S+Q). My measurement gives 0.490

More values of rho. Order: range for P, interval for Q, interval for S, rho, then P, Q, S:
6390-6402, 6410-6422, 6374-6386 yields 0.501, 18.7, 18.7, 18.61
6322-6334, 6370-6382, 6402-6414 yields 0.494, 18.4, 18.7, 18.46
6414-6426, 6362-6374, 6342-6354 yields 0.501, 18.6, 19.0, 18.14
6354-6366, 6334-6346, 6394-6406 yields 0.510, 18.8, 18.5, 18.42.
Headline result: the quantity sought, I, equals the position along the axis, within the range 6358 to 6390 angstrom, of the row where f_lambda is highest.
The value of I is 6364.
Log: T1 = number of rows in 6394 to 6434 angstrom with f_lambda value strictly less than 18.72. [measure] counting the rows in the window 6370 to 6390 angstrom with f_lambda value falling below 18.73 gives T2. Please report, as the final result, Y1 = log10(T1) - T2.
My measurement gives -1.1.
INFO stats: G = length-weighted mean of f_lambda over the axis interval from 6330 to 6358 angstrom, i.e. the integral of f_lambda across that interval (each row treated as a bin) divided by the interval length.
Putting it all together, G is 18.3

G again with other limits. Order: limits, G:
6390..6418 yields 18.6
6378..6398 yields 18.7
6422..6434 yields 18.4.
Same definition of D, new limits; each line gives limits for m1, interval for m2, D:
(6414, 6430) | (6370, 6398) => 348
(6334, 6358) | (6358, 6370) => 349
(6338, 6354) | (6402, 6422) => 339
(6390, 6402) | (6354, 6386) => 351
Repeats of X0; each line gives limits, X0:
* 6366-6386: 43.9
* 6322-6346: 47.5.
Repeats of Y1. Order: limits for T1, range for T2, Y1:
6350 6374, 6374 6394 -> -1.7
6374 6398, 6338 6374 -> -4.7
